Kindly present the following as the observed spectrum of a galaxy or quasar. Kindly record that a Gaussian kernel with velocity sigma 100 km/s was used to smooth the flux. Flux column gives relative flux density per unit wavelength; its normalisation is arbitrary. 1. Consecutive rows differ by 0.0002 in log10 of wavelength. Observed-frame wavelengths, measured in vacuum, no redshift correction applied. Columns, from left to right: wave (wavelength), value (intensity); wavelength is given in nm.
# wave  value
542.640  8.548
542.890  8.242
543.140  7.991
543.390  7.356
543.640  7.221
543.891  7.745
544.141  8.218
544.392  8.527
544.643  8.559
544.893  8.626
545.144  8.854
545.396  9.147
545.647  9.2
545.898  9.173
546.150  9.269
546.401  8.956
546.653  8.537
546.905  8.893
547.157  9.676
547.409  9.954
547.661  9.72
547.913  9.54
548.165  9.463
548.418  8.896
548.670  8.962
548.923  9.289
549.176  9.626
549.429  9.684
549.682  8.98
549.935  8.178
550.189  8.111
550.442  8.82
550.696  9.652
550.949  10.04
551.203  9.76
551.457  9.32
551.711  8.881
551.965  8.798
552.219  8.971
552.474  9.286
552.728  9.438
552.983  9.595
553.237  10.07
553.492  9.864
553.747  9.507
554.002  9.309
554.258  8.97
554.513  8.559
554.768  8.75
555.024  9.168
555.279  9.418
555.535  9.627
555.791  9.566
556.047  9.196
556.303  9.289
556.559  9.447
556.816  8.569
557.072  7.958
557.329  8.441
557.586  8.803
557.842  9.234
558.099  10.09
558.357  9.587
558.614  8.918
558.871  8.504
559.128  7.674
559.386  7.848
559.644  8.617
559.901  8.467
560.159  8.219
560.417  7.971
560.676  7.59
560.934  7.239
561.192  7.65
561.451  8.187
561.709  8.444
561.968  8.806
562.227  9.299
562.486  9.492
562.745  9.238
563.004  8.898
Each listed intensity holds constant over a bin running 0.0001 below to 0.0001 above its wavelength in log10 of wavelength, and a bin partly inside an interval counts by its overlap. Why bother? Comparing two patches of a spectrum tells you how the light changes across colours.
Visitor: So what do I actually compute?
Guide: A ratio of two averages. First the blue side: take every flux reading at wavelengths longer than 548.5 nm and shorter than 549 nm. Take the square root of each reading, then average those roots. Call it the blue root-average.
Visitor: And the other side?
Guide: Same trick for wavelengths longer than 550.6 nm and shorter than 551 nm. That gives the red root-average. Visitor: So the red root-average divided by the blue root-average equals 1.04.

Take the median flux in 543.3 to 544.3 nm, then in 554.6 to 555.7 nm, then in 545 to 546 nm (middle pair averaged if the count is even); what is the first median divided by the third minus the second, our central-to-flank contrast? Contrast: -57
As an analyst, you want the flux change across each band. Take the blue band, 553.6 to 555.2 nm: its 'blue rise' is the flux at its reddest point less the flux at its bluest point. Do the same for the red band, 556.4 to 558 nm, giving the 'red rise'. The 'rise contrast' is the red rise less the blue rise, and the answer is 0.1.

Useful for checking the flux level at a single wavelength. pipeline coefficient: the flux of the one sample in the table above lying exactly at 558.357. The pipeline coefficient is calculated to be 9.587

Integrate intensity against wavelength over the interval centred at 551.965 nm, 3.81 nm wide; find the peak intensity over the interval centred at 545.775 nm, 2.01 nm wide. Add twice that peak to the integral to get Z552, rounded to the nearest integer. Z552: 54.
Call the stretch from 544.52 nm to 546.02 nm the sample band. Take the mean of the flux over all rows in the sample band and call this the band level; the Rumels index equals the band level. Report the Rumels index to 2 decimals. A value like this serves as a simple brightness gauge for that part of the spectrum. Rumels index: 8.93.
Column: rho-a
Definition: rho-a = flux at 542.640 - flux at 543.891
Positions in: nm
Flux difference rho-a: 0.80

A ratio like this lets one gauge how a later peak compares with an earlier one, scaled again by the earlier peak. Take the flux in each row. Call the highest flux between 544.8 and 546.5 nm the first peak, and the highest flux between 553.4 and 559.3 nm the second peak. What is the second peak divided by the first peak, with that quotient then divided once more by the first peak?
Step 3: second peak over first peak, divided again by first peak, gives 0.117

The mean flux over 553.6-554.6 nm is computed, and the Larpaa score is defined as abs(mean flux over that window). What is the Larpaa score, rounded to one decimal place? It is 9.1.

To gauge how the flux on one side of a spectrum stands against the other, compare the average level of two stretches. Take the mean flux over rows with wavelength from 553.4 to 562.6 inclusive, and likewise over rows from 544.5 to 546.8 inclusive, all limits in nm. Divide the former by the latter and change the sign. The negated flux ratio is -0.98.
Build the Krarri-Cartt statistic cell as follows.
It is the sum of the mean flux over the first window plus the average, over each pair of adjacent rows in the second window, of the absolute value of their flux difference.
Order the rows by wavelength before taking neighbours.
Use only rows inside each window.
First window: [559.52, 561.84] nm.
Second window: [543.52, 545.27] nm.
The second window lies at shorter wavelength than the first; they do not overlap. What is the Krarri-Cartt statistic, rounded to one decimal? 8.3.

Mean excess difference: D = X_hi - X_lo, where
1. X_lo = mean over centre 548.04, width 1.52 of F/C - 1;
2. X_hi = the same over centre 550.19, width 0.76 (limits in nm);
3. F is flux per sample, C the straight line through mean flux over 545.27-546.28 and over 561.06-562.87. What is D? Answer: -0.11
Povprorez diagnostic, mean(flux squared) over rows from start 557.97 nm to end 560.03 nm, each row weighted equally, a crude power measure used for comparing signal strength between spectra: 76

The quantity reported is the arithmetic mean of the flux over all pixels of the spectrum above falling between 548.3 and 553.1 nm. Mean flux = 9.17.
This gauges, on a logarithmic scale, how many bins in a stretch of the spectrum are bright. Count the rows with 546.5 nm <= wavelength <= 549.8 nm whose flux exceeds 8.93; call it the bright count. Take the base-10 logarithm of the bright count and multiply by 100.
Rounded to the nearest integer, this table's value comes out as 100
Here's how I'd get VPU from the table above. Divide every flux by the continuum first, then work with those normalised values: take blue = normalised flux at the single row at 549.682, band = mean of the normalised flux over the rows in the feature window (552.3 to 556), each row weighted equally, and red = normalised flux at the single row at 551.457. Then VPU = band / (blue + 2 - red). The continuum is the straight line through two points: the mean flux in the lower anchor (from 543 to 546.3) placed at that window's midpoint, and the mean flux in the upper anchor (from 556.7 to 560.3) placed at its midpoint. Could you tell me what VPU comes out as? 0.556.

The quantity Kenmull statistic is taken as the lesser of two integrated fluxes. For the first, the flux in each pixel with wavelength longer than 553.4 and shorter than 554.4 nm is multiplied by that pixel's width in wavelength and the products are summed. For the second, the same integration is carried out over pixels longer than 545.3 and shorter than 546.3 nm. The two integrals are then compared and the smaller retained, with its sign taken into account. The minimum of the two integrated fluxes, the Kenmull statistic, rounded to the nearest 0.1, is 9.2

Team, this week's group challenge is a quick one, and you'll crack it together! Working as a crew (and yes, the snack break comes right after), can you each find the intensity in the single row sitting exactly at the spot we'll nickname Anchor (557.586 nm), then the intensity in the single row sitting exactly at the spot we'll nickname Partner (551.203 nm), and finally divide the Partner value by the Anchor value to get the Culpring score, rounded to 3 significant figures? 1.11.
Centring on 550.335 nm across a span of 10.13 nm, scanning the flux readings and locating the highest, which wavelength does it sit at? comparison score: 553.237 nm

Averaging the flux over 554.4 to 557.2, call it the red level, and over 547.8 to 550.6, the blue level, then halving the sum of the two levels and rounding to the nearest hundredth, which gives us 9.05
